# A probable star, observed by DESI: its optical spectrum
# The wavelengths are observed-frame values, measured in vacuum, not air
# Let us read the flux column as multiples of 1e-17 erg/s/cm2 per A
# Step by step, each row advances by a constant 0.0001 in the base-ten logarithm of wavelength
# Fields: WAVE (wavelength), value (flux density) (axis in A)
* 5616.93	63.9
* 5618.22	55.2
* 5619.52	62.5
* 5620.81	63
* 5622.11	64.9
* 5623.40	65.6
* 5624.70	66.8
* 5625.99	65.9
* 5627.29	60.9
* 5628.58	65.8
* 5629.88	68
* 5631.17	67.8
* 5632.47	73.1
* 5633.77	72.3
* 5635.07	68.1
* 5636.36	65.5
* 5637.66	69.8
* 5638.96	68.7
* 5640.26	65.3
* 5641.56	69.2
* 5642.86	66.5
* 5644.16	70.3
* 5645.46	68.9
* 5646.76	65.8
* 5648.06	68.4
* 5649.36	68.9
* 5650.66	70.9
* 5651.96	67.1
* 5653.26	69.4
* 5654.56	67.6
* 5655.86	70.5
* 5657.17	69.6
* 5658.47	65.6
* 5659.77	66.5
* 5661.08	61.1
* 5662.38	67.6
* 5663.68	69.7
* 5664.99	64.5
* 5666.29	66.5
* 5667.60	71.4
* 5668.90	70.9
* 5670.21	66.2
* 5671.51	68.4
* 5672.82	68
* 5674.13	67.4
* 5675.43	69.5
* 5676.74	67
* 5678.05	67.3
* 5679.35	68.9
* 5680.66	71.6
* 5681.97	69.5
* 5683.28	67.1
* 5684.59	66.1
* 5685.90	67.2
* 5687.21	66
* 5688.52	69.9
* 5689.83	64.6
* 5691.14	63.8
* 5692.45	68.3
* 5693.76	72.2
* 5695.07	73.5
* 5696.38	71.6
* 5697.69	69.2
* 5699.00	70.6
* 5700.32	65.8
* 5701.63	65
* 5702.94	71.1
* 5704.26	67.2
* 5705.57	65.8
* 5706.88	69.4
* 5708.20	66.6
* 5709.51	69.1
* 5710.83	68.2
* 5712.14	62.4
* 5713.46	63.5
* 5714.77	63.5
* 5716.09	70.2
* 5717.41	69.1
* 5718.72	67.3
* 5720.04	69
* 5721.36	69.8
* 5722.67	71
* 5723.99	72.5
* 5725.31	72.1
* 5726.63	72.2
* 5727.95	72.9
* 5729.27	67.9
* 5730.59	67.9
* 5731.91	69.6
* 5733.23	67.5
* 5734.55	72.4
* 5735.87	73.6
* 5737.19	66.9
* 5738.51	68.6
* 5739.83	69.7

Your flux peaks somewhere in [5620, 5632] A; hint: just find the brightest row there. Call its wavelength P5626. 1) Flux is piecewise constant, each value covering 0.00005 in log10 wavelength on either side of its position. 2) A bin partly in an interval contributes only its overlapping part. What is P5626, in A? 5629.88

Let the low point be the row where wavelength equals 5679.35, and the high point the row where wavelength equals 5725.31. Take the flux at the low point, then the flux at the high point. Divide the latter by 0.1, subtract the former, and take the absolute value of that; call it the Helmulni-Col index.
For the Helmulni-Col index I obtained 652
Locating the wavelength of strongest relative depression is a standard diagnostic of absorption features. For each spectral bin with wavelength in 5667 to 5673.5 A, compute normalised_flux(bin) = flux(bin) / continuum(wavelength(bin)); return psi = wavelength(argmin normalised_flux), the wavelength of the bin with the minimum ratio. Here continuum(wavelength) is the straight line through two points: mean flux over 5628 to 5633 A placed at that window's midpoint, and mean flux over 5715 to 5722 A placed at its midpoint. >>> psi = 5670.21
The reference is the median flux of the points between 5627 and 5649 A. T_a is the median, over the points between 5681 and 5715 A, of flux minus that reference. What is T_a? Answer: -0.90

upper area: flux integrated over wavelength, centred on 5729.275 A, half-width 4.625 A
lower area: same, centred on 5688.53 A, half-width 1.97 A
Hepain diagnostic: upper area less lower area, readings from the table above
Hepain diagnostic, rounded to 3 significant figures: 384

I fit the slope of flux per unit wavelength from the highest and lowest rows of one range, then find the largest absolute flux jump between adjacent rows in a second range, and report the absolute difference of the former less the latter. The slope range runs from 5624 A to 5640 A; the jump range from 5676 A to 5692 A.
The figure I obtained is 5.2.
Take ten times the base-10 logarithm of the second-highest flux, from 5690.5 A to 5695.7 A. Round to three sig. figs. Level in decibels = 18.6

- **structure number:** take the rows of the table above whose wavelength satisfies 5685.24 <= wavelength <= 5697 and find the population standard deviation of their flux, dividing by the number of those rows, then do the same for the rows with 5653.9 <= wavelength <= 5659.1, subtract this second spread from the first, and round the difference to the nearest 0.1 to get 1.4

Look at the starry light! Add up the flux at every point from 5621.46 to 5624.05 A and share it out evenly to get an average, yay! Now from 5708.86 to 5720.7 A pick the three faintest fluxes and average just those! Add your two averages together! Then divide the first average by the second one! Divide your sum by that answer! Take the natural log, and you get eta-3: 4.82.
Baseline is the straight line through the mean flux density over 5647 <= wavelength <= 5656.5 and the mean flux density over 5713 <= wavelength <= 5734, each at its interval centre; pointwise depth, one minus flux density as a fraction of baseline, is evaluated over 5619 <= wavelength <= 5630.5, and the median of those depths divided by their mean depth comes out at 0.81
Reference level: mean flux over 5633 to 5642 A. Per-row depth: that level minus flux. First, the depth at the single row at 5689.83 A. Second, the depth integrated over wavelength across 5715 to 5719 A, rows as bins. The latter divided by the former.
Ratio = 0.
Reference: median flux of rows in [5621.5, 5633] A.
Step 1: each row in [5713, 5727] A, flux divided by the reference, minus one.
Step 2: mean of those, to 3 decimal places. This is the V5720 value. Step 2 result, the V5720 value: 0.049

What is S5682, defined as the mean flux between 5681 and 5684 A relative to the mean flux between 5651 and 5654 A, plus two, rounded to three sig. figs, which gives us 3.00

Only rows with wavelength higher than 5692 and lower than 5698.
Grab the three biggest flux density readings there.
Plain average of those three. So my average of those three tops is 72.4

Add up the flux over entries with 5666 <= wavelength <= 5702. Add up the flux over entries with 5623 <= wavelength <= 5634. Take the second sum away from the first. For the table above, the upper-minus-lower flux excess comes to 1307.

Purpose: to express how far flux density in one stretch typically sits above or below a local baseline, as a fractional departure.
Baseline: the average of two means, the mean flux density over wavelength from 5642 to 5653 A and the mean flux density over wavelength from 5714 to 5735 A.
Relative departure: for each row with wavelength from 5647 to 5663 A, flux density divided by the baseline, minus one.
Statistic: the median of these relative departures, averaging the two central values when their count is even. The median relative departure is -0.015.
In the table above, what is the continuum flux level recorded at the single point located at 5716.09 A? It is 70.2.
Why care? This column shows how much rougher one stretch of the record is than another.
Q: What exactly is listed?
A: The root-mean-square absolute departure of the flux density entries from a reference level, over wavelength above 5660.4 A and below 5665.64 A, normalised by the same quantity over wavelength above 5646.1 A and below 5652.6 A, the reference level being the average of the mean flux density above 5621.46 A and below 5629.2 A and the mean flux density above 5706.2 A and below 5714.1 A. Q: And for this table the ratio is 1.08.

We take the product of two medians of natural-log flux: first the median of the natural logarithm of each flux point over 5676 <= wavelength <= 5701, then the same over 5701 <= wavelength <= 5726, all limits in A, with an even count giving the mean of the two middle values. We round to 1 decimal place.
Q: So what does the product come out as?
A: 17.9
